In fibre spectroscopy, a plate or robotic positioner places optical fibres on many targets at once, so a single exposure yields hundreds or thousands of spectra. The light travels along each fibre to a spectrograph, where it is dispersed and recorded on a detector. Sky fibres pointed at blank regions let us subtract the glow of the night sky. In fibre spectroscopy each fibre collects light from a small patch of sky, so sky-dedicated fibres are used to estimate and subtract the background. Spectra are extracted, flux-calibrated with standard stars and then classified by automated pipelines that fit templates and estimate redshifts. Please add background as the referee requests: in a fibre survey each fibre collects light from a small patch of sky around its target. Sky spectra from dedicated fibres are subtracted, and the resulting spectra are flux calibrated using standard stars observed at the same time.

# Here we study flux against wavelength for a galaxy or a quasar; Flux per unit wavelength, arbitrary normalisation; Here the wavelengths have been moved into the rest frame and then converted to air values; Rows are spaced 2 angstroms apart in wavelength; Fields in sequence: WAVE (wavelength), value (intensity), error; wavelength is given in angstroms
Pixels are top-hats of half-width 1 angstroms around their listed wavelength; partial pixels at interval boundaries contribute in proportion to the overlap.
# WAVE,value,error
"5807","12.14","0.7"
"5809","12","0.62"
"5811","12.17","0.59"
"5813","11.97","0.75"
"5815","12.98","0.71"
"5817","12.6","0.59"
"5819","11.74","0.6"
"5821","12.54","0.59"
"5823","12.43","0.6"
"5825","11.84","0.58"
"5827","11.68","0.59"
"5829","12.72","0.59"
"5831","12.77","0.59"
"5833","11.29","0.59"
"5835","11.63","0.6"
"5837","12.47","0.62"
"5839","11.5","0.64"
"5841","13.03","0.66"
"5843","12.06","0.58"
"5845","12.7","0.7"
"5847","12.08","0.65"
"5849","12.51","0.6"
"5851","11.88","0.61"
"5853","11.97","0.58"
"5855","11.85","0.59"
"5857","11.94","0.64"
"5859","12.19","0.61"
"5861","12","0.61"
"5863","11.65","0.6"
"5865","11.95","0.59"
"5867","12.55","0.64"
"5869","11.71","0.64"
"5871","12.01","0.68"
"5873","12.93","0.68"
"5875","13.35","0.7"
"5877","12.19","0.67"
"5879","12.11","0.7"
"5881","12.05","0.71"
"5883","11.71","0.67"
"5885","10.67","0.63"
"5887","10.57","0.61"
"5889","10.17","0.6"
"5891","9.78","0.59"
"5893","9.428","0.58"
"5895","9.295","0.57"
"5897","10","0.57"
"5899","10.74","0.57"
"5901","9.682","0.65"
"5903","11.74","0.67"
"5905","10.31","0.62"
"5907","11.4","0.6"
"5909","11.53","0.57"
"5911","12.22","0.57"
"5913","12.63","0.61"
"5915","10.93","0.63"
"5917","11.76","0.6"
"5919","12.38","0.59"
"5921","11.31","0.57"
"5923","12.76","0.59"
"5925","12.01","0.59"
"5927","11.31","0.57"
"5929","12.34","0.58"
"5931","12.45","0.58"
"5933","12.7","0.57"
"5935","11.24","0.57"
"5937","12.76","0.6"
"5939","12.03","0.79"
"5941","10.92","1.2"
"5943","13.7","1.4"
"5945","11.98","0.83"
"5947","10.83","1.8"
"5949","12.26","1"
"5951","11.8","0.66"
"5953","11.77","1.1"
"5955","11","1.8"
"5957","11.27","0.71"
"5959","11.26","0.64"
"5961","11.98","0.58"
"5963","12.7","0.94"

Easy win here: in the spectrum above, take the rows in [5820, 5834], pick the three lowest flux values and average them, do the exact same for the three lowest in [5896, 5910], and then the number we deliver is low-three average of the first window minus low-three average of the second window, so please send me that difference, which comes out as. 1.6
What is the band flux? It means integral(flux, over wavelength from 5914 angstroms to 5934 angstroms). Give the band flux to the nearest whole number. 240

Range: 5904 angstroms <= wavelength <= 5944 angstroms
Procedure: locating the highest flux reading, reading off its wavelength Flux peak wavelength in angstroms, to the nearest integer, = 5943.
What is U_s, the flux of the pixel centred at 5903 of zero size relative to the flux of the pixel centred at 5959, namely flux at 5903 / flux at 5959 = 1.04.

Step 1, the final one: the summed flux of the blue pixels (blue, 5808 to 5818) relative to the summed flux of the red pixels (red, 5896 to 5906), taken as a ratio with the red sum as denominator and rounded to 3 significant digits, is 1.18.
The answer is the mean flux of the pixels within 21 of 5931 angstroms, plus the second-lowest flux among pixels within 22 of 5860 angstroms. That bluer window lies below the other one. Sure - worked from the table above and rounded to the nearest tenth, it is 23.7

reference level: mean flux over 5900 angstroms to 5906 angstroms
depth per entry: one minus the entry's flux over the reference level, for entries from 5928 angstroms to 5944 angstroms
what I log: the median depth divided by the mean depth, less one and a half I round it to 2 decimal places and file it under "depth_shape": -0.42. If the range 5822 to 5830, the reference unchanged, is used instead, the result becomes -0.52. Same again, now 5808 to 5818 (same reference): -0.60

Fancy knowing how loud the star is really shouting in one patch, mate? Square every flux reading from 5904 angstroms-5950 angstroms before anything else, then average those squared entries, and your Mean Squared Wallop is 142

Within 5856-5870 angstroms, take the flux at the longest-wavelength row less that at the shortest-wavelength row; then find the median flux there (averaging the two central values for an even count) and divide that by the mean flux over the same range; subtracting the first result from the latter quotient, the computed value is 1.23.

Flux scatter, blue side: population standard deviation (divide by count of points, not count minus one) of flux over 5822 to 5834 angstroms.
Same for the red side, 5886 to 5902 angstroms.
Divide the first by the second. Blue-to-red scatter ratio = 1.1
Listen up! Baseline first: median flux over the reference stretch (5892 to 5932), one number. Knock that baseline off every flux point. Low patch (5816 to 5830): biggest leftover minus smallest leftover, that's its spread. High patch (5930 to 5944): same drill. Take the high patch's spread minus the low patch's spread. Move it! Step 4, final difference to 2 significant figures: 1.7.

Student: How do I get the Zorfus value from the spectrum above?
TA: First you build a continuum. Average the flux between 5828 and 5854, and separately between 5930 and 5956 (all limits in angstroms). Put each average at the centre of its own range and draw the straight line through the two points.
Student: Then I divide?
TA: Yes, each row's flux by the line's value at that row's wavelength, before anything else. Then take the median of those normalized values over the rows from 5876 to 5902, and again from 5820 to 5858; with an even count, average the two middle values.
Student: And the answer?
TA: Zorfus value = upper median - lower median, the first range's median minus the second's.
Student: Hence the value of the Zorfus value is -0.115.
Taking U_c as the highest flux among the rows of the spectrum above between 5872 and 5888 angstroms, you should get 13.35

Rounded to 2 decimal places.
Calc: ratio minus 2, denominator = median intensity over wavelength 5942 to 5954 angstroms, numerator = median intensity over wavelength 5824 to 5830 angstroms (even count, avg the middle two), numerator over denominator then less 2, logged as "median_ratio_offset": -1.00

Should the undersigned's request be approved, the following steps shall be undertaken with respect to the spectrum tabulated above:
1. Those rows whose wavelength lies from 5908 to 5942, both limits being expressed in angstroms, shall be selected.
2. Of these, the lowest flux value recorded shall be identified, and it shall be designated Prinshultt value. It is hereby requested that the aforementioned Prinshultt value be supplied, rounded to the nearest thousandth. 10.920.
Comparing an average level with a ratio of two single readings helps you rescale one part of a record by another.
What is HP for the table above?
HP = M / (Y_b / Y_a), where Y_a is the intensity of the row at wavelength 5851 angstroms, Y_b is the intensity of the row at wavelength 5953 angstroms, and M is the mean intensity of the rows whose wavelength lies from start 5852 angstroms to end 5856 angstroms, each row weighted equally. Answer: 12.0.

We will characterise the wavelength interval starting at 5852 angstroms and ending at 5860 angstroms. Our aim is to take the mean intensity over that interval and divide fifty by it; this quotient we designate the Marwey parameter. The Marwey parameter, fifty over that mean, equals 4.17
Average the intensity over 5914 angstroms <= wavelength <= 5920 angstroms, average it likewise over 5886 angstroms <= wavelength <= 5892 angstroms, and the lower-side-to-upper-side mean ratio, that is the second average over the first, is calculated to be 0.87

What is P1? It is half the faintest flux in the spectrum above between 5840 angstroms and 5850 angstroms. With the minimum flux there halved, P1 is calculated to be 6.0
